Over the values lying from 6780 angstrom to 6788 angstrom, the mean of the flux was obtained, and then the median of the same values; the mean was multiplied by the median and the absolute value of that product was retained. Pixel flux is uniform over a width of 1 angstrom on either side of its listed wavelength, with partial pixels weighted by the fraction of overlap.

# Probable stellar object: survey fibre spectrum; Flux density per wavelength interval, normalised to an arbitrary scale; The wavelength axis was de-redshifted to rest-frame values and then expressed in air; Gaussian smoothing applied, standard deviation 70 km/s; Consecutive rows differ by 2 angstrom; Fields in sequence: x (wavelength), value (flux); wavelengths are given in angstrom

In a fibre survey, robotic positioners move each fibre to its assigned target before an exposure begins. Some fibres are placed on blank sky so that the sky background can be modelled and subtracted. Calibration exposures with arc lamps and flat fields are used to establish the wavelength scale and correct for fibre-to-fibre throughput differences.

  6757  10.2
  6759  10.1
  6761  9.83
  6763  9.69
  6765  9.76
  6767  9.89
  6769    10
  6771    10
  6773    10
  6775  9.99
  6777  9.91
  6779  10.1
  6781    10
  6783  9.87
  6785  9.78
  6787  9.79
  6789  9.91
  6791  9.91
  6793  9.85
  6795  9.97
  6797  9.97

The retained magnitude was 96.9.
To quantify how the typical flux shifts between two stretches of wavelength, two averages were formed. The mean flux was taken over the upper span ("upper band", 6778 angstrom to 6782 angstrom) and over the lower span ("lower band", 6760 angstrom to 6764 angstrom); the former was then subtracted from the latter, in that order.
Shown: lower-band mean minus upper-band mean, -0.29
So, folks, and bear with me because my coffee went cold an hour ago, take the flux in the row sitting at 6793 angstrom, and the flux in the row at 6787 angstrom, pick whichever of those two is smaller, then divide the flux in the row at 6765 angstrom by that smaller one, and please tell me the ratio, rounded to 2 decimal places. 1.00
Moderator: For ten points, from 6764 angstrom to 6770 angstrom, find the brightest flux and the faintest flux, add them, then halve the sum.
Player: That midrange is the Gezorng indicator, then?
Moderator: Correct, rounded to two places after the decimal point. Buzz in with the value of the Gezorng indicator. 9.88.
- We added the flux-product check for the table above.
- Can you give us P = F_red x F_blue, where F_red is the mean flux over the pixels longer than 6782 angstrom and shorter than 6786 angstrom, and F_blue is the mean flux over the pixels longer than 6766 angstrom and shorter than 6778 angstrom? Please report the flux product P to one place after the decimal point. 97.9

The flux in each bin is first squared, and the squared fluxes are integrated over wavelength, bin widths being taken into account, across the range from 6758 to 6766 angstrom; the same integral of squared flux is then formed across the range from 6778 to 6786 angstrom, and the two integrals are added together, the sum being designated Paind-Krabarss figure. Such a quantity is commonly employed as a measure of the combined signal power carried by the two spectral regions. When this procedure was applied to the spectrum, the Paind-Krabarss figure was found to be 1566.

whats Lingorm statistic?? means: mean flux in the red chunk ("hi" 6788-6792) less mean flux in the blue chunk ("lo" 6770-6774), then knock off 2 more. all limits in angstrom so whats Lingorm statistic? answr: -2.09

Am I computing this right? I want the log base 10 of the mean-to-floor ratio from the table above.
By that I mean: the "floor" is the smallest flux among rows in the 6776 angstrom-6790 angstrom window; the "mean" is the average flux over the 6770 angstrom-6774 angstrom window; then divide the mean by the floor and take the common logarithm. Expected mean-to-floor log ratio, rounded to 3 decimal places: 0.010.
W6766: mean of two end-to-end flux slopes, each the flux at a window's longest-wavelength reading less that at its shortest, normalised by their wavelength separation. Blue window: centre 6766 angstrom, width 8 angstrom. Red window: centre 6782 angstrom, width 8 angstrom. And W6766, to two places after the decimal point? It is 0.00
